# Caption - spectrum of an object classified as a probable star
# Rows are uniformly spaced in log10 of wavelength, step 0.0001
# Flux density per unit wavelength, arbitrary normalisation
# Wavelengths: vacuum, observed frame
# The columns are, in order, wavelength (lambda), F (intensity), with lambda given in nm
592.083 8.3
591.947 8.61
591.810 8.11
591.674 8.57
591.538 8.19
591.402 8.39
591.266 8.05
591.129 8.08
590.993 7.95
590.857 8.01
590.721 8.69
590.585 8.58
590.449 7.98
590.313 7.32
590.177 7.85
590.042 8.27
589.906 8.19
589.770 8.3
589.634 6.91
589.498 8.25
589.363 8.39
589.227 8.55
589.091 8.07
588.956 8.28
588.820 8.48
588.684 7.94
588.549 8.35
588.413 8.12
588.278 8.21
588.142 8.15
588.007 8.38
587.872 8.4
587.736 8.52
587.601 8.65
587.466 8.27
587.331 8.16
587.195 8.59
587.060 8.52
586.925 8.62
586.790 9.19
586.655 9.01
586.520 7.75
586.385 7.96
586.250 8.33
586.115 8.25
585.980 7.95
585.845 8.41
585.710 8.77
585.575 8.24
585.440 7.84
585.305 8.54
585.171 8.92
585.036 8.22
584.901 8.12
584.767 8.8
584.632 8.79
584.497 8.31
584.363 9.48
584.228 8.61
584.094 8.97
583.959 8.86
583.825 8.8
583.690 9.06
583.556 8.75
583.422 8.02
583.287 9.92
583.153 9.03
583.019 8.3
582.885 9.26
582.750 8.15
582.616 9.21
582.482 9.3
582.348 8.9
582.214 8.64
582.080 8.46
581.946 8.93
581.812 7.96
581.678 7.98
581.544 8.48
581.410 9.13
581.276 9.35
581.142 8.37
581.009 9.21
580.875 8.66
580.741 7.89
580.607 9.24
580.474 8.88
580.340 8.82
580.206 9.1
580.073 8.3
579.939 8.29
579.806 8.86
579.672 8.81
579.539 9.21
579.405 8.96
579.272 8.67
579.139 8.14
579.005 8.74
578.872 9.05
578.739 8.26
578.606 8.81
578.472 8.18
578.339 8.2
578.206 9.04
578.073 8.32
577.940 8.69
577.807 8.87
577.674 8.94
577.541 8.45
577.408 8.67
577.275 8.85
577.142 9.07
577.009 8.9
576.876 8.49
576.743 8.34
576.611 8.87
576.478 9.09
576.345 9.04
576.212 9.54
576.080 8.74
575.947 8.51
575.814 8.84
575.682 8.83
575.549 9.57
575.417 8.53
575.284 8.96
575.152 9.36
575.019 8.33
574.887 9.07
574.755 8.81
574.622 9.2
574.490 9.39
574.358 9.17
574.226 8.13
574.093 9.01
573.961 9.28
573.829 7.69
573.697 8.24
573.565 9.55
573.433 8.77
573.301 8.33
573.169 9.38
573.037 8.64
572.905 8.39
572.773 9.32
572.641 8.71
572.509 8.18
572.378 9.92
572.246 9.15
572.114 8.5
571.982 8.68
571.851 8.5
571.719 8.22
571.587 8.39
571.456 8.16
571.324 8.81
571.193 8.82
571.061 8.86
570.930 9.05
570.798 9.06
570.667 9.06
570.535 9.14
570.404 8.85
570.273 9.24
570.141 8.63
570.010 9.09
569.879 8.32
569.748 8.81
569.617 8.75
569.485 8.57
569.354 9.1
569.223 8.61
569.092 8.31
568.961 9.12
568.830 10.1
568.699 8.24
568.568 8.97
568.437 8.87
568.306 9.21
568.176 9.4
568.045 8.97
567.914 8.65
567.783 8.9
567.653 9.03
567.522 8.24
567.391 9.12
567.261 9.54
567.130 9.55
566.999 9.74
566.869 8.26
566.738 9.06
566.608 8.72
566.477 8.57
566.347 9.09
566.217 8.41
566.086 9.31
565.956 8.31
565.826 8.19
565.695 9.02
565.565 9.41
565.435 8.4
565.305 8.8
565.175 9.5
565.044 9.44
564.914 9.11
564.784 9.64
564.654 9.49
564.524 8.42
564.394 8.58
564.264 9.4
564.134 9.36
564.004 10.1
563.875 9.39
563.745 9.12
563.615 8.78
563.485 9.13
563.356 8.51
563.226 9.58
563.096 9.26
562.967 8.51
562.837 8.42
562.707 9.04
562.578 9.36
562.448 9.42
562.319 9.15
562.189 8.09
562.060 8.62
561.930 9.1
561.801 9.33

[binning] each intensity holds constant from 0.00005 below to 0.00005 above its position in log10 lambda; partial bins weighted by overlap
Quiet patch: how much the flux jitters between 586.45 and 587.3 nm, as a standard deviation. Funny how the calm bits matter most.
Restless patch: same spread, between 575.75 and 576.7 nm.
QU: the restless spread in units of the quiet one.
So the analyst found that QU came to 0.7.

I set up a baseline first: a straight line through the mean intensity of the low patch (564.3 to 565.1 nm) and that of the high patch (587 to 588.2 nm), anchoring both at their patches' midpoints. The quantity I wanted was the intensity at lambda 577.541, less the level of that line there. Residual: -0.3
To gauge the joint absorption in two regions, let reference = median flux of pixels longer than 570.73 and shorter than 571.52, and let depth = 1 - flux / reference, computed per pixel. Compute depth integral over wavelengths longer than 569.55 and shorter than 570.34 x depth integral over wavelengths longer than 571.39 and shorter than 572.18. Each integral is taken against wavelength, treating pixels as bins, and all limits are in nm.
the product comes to 0.0001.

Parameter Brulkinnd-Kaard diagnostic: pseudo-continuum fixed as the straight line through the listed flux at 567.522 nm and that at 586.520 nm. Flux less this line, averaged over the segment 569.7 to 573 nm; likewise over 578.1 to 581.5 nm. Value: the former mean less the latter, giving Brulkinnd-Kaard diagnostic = -0.15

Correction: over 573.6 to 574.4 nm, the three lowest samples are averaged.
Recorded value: 8.0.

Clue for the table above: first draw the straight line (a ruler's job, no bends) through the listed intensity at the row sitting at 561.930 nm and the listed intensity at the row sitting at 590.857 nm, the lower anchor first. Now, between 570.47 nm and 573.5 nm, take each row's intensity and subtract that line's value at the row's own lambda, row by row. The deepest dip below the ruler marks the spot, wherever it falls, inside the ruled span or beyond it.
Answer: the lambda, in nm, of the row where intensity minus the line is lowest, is 571.456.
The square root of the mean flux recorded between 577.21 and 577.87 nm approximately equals 2.96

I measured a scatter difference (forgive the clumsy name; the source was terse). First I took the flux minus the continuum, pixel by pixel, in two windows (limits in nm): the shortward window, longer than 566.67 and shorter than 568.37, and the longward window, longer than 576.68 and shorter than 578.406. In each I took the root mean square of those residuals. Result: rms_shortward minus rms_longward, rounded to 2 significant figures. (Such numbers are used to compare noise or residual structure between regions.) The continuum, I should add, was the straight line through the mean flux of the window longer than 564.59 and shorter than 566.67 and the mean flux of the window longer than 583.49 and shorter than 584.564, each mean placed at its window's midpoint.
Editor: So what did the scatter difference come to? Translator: 0.10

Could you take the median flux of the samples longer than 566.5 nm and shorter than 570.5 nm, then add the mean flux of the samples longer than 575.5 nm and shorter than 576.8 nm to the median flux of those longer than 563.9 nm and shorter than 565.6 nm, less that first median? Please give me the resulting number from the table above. 9.40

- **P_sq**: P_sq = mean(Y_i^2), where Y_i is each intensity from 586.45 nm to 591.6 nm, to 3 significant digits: 68.3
